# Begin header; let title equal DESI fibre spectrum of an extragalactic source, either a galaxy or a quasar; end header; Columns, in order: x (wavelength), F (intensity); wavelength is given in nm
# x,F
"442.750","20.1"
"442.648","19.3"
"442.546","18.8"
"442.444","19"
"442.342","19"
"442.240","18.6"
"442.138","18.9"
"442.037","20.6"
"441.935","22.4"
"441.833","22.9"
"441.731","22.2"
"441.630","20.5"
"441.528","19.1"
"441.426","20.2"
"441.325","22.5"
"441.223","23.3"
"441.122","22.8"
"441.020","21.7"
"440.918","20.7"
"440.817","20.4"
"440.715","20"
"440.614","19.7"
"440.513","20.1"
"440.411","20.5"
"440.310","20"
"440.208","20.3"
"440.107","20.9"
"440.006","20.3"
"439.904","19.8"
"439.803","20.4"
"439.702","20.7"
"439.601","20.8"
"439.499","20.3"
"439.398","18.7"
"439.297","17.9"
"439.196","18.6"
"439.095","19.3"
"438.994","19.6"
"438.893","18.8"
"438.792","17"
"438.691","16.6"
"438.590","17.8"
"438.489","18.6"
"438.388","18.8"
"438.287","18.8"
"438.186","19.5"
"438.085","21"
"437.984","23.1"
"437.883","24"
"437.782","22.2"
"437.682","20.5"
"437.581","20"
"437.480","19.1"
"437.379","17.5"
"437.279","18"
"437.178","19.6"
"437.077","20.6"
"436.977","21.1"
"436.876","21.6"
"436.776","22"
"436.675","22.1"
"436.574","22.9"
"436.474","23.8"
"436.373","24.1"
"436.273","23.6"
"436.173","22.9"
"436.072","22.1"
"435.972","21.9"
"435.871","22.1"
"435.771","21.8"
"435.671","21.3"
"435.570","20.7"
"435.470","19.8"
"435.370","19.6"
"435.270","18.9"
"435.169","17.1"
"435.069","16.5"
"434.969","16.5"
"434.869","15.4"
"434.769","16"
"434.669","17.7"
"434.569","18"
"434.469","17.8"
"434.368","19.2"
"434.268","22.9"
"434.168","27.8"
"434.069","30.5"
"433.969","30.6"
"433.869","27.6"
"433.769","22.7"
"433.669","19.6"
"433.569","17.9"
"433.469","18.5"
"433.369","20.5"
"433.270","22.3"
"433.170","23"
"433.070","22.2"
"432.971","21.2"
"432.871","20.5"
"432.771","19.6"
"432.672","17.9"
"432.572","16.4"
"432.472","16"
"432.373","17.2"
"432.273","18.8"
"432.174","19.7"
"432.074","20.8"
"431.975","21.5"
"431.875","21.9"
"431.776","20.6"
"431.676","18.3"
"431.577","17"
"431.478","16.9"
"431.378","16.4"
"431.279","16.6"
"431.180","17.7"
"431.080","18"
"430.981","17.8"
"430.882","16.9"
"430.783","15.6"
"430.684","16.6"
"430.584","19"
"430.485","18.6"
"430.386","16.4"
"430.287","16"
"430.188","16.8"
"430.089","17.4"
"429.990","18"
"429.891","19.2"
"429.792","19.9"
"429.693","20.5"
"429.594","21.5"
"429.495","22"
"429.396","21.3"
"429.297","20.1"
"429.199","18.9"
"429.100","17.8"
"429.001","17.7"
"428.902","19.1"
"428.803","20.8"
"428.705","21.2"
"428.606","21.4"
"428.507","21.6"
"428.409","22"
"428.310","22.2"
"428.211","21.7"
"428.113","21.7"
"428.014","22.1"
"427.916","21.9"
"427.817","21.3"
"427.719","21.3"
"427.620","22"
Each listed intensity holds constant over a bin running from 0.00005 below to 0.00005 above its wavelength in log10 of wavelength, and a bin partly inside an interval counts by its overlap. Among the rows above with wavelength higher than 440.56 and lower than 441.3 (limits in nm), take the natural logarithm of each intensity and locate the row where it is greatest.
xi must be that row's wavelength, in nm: 441.223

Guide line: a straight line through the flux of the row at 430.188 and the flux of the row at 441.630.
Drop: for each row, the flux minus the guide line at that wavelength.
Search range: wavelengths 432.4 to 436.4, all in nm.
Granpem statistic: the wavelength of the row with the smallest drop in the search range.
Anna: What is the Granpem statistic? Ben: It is 434.869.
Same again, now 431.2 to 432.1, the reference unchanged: 431.378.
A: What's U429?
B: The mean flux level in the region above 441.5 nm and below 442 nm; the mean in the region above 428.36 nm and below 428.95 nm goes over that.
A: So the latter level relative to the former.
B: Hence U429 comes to 0.98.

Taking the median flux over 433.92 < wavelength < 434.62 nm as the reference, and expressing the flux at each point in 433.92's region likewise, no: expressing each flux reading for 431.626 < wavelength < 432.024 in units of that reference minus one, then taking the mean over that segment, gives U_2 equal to -0.10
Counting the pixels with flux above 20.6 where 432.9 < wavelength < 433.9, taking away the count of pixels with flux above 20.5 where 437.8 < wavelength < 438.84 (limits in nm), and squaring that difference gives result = 9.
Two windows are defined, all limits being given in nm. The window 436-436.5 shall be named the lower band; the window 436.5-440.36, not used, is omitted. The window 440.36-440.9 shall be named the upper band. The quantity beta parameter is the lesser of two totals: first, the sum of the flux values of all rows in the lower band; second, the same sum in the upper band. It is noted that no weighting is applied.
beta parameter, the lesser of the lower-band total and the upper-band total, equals 101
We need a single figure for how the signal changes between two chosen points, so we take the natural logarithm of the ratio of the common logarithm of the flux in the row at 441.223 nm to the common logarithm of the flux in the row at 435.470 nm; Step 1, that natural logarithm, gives 0.05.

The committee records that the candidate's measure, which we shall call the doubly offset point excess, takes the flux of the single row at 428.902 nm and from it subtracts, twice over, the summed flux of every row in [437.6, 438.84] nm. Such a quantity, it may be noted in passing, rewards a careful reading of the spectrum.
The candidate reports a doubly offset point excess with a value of -457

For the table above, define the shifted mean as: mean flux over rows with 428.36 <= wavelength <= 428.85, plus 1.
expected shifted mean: 22.4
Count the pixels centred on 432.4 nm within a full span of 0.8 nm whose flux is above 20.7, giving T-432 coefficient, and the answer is 1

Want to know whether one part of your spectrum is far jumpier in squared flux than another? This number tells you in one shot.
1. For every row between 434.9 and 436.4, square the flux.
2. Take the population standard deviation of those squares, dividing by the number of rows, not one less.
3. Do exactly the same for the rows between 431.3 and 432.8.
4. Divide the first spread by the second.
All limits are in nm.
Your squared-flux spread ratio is 1.3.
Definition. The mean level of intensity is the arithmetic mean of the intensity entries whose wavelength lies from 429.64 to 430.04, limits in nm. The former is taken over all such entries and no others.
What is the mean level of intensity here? 19.4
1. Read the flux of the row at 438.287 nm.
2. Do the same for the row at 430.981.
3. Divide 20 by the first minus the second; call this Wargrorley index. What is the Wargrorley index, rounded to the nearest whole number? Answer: 20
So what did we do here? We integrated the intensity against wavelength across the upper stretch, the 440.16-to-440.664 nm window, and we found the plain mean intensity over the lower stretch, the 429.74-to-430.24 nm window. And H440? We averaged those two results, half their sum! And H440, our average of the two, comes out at 14.2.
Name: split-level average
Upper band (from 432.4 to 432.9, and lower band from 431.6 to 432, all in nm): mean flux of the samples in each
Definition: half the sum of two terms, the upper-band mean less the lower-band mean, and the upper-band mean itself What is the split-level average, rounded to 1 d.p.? 7.8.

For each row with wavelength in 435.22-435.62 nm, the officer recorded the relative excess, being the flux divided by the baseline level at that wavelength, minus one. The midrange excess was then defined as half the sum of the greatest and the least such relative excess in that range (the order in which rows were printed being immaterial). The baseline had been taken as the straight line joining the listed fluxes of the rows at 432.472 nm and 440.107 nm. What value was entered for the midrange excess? 0.11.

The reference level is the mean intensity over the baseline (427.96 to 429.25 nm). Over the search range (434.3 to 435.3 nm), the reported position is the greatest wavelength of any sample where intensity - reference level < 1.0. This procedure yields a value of 435.270 nm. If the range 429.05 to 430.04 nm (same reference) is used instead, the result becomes 429.990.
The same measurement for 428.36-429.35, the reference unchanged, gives 429.297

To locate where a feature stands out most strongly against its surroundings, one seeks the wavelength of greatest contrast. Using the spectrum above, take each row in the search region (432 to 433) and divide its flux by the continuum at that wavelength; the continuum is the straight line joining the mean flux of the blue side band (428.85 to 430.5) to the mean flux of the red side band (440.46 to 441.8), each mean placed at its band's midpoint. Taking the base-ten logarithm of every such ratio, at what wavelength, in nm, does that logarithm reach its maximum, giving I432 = 432.971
